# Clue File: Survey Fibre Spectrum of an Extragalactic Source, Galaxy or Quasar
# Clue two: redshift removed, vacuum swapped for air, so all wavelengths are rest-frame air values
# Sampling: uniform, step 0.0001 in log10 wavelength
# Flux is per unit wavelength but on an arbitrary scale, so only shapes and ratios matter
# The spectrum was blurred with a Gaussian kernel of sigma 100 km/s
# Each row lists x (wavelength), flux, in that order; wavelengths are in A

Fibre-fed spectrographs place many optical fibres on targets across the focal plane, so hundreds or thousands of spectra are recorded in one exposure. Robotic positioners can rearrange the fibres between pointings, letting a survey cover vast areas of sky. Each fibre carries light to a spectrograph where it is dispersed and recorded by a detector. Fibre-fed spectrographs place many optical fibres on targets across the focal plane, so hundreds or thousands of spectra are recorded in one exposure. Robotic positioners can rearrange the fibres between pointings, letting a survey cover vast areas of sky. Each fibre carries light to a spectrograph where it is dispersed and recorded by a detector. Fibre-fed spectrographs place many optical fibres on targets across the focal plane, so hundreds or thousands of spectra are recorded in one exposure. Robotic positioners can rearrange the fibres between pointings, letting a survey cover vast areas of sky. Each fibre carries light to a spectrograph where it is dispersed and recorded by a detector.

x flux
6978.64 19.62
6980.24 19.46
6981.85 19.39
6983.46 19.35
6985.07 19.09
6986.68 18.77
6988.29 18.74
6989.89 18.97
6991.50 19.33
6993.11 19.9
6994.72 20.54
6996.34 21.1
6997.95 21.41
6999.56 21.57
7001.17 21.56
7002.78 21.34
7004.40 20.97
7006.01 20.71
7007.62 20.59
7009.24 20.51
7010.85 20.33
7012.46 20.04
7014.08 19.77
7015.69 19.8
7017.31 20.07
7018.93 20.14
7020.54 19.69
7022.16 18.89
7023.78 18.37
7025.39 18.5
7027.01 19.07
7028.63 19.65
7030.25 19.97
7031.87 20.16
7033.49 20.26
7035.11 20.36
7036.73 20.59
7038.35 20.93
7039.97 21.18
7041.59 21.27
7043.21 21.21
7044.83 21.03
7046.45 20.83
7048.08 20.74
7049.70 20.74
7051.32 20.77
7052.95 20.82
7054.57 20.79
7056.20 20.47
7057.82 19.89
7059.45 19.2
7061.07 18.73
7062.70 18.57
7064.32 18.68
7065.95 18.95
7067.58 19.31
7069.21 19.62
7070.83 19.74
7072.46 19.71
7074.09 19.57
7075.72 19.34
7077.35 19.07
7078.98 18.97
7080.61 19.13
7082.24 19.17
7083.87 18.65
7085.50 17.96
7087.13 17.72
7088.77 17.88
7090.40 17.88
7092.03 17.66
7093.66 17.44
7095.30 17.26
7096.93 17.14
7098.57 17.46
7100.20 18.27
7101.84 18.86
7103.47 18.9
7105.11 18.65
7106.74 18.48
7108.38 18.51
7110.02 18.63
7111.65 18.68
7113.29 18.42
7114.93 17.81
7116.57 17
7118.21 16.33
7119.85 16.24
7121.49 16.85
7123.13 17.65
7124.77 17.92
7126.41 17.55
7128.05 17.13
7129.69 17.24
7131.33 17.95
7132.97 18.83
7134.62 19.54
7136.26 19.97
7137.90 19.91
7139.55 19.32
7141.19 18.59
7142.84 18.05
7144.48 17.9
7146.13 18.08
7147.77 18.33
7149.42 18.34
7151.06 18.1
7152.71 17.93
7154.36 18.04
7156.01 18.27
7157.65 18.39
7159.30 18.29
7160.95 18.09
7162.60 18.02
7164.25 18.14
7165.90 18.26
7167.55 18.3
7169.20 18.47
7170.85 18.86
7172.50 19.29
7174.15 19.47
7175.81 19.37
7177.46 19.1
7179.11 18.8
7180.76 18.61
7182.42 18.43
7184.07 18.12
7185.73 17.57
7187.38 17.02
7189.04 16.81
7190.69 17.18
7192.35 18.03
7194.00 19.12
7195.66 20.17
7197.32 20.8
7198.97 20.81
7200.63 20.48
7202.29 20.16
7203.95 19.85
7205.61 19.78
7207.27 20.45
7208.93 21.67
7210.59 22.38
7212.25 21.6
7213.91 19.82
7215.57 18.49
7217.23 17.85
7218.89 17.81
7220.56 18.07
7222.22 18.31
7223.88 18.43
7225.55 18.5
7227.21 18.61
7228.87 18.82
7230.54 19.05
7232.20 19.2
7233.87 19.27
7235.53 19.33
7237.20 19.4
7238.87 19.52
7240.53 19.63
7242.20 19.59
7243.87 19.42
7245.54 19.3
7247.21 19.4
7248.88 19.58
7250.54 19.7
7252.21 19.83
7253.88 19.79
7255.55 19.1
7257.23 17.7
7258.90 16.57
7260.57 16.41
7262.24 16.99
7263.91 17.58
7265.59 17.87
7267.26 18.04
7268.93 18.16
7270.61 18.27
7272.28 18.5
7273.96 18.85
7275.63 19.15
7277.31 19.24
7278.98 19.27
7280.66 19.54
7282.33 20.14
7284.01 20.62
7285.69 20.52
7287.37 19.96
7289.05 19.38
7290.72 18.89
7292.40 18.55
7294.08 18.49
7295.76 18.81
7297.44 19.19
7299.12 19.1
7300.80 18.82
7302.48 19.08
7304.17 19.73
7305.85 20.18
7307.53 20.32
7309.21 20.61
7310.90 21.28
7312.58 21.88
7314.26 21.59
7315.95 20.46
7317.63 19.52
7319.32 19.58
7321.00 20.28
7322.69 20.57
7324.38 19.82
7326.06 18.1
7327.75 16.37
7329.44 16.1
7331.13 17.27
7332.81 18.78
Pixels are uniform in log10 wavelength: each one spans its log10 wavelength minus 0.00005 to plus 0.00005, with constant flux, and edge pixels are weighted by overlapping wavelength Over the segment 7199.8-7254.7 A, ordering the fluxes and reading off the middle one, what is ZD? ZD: 19.4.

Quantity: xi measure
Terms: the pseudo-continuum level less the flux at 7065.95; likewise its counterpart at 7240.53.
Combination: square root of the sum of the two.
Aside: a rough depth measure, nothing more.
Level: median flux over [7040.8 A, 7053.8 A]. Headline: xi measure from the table 1.75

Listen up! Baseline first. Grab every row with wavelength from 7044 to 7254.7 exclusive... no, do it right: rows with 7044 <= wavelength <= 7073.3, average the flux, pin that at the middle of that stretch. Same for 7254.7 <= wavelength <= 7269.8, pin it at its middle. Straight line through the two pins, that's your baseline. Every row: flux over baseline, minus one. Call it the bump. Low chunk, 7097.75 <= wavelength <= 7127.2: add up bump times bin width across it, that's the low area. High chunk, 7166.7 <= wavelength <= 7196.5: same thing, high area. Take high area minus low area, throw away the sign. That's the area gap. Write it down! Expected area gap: 2.09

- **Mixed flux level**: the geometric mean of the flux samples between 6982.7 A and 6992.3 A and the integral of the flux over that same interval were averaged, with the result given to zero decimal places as 101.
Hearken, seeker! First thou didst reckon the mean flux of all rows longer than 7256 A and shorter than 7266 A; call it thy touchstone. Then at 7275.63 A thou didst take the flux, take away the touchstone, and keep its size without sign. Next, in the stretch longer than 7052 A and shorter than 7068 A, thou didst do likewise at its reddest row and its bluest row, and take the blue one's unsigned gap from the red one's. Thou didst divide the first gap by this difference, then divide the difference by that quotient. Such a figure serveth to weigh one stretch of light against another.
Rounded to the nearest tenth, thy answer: 1.2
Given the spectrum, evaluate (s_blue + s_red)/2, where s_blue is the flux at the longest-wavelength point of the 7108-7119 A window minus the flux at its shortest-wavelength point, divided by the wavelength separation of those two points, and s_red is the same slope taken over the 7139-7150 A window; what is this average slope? -0.16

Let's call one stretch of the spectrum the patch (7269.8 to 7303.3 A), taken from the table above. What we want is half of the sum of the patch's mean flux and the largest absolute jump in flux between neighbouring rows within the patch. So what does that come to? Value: 9.9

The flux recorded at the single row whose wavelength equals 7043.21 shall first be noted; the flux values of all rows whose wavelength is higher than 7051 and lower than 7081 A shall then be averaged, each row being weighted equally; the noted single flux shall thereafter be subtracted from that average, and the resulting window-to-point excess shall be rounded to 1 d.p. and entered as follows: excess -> -1.7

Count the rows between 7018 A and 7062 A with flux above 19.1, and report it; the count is 22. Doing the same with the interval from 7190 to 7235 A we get 15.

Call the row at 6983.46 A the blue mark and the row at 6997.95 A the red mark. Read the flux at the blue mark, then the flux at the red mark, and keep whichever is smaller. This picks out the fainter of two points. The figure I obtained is 19.35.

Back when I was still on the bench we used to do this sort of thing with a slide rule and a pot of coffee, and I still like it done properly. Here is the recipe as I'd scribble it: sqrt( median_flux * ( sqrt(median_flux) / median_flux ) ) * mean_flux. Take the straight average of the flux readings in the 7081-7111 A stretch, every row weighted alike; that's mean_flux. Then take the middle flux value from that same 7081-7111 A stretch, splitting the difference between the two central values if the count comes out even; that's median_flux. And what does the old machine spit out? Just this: 37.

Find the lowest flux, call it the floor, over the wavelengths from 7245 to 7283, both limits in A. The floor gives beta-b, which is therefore 16.41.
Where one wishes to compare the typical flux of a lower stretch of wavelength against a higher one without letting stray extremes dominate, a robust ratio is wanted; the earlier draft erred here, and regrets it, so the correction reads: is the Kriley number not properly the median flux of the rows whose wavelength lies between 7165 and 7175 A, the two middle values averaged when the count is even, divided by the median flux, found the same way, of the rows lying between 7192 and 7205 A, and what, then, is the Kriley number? 0.93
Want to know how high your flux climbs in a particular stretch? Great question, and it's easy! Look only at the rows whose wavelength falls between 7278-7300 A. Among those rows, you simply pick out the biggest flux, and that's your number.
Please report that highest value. 20.62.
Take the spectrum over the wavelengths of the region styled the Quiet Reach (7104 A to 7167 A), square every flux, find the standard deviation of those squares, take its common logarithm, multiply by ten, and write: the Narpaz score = 15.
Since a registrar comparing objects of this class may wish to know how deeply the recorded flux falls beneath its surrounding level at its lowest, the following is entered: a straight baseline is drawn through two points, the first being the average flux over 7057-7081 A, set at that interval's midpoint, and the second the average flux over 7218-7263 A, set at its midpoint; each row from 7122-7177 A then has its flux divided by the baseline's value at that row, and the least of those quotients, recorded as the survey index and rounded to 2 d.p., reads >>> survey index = 0.90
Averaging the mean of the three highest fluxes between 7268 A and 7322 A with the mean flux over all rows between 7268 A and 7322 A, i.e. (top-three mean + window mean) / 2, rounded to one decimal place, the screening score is 20.6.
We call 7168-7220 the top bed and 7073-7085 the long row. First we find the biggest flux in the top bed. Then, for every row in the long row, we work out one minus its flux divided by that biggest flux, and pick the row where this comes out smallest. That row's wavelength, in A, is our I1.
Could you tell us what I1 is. 7074.09 A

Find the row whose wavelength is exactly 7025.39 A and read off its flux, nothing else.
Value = 18.5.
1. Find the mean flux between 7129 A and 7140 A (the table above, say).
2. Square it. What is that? 360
